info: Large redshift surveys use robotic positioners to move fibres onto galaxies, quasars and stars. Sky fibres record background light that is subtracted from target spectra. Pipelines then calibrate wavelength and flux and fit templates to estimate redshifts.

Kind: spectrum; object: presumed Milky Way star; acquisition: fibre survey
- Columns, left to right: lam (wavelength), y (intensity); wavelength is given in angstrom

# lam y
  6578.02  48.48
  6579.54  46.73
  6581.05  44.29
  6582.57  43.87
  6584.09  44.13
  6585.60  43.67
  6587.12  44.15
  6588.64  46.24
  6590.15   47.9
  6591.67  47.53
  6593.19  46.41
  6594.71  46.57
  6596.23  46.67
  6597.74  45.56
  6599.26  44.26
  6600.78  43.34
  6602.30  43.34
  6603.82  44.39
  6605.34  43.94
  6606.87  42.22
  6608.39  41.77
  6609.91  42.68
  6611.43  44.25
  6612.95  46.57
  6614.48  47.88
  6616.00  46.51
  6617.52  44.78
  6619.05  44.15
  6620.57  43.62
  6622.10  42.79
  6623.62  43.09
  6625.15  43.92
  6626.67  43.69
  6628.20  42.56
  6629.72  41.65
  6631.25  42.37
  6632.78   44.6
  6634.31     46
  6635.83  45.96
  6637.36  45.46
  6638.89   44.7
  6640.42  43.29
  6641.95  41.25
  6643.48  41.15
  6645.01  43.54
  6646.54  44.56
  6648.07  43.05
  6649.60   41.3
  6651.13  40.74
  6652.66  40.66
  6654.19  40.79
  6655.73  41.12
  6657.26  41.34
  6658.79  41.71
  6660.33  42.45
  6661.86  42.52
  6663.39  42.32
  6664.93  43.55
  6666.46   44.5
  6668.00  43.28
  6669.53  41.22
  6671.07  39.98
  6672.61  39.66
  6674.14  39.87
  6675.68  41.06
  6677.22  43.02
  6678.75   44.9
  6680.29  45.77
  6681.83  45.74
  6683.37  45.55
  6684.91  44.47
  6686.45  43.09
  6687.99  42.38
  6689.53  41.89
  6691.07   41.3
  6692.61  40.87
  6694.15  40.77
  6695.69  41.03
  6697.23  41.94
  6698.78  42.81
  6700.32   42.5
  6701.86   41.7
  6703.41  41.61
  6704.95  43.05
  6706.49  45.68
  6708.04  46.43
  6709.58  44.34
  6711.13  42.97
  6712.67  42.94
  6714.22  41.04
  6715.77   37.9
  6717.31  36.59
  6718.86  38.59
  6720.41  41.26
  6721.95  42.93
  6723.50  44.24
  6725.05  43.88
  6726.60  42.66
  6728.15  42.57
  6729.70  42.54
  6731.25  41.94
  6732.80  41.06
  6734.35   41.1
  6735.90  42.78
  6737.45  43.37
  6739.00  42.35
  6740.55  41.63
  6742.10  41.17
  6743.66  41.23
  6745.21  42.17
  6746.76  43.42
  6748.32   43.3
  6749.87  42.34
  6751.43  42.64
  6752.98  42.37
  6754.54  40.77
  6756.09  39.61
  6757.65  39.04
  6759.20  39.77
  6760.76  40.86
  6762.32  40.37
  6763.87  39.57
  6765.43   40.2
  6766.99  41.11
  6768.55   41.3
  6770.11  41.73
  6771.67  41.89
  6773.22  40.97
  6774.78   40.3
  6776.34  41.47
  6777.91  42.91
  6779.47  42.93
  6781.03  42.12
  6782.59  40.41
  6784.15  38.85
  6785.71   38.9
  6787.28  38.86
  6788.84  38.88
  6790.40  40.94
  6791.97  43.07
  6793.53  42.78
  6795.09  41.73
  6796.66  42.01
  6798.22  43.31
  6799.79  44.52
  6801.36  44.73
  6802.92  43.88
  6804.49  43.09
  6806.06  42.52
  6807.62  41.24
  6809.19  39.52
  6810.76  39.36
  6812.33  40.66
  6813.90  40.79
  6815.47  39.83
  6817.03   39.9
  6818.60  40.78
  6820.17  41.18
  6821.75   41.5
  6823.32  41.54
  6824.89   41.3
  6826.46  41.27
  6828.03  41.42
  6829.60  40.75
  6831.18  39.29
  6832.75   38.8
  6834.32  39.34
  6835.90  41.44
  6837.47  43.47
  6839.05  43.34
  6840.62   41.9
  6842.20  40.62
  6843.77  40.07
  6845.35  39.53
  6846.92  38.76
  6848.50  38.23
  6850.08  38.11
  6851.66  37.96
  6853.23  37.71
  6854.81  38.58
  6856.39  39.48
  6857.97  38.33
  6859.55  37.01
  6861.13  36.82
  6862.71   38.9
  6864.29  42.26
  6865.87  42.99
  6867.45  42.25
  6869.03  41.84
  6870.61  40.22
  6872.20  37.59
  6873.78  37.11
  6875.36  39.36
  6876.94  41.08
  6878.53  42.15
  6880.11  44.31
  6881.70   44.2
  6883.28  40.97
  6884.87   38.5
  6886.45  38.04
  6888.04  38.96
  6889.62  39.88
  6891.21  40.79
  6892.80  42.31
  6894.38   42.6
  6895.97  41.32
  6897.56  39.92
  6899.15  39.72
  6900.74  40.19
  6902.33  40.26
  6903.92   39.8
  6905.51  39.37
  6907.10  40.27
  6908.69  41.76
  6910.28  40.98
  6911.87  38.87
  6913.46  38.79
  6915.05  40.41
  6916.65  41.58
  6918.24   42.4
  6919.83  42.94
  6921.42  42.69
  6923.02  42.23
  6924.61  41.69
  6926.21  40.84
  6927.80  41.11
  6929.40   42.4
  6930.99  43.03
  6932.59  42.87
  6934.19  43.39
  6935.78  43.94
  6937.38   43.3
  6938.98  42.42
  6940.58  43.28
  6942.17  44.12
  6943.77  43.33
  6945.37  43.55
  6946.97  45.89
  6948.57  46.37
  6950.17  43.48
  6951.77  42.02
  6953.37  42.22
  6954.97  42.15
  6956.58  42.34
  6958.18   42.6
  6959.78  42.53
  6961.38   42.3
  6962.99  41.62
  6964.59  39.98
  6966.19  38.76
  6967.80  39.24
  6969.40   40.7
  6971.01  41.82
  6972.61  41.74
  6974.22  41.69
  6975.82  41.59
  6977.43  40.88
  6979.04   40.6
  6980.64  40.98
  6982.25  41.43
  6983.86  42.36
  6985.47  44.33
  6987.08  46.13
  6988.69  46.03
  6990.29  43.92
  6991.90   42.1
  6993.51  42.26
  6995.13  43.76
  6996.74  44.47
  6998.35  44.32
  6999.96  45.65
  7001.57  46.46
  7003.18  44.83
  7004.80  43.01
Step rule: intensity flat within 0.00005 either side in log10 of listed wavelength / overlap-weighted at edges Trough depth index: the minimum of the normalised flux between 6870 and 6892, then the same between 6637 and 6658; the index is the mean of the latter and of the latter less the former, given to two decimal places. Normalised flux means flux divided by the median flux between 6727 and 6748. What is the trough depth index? 0.52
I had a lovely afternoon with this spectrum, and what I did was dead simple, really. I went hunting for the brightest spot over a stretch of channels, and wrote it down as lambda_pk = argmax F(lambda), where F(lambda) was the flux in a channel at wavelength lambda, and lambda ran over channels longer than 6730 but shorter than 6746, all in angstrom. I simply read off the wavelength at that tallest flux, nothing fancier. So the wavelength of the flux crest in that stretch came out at 6737.45 angstrom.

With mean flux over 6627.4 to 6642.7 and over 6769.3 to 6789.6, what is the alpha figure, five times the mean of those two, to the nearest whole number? 211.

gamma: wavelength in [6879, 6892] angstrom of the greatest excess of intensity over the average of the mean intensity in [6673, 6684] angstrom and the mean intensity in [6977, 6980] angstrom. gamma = 6880.11 angstrom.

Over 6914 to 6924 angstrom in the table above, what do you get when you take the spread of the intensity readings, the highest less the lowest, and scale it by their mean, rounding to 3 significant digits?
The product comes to 106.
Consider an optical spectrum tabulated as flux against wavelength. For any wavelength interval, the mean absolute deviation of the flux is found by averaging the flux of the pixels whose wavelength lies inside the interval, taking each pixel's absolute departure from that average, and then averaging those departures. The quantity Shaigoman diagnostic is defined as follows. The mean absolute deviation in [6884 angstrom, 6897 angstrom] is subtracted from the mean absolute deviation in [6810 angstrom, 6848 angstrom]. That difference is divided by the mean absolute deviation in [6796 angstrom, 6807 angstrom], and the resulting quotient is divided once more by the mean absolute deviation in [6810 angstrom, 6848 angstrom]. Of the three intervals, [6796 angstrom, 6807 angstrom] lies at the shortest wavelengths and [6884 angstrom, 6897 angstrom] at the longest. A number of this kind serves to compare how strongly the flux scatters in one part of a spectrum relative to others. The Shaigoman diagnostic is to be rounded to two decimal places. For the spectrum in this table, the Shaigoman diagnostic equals -0.63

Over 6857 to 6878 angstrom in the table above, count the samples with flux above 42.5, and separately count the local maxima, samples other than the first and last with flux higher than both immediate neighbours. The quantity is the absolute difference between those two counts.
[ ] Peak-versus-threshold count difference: 0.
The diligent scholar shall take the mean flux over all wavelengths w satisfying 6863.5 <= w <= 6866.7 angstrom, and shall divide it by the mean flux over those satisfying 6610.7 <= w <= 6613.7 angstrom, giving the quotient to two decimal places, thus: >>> 0.94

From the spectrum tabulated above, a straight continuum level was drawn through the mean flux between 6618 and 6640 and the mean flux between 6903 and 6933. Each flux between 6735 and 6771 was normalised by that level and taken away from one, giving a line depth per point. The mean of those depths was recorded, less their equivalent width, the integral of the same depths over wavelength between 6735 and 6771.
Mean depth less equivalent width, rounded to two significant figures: -1.1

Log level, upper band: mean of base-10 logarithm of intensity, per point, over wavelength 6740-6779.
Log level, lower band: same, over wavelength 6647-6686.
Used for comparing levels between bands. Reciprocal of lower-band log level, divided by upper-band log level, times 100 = 38.04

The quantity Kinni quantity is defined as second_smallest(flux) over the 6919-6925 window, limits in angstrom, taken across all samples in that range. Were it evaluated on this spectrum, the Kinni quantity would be 42.23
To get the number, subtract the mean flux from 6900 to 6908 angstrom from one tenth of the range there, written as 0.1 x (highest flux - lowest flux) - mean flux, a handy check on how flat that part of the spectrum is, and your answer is -39.9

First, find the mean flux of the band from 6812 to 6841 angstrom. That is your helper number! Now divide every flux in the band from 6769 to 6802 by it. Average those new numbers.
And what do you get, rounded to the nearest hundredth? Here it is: 1.01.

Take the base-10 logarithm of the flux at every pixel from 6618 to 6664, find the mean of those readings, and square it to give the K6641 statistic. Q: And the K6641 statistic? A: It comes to 2.66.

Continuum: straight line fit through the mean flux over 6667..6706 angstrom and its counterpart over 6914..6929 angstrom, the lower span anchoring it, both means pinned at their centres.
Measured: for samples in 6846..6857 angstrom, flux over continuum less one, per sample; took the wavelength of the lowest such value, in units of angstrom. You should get 6853.23 angstrom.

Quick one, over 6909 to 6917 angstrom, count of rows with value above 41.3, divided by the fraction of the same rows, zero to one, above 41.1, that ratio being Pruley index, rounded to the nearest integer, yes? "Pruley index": 5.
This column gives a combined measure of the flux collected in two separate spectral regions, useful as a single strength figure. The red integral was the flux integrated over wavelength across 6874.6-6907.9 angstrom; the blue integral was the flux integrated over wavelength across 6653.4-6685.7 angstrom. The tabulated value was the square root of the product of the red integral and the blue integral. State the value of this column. 1365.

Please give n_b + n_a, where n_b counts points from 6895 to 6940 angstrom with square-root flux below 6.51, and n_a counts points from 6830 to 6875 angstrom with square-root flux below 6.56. 44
